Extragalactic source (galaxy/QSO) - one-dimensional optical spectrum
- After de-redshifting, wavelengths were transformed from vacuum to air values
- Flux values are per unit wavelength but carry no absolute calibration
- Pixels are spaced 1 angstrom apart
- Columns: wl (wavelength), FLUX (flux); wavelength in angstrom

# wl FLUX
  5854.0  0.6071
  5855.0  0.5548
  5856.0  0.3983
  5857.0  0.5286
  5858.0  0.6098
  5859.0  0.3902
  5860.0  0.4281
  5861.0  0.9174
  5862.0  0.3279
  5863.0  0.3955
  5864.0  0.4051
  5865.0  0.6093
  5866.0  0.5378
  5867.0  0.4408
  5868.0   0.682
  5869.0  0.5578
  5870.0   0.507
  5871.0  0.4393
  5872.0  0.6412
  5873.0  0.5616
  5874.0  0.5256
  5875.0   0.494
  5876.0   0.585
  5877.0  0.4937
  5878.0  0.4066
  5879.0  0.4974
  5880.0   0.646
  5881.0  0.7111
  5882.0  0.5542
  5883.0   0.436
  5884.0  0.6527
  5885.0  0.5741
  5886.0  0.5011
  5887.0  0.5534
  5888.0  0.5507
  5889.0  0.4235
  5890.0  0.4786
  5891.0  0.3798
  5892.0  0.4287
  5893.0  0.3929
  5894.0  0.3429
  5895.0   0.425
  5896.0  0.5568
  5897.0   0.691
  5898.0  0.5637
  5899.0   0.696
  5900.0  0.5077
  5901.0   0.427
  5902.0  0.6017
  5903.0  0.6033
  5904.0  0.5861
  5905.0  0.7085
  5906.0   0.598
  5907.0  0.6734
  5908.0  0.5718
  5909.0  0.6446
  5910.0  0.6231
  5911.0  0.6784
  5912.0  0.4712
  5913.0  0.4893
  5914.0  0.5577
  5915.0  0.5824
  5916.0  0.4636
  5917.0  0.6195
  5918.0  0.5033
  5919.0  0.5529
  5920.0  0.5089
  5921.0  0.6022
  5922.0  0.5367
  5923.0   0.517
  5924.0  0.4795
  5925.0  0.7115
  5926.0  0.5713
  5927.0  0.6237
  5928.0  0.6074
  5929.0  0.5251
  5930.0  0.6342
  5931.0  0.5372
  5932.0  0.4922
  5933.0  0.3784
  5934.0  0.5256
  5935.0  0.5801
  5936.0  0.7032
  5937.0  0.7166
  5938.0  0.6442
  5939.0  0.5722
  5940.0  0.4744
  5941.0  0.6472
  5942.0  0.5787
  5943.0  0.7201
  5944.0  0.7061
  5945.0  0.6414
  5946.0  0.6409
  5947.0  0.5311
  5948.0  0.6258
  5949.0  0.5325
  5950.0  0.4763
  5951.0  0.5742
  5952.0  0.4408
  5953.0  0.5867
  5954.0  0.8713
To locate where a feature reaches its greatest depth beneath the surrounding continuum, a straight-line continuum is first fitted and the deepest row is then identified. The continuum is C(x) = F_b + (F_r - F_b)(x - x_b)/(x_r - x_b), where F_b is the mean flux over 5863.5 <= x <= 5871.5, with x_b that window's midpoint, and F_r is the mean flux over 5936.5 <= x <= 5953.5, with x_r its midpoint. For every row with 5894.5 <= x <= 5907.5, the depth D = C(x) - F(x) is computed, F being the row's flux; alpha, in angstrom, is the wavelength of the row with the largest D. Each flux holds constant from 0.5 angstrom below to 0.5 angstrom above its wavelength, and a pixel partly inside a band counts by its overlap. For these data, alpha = 5901.0 angstrom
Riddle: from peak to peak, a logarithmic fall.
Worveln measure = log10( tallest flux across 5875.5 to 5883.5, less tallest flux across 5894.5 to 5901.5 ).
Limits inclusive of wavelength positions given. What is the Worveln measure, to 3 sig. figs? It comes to -1.82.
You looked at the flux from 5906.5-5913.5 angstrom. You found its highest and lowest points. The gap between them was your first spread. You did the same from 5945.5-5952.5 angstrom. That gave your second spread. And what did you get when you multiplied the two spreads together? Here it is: 0.041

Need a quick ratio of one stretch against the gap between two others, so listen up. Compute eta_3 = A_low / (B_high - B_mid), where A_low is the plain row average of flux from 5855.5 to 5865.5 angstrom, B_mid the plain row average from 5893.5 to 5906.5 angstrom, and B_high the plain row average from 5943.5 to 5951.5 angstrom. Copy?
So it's 17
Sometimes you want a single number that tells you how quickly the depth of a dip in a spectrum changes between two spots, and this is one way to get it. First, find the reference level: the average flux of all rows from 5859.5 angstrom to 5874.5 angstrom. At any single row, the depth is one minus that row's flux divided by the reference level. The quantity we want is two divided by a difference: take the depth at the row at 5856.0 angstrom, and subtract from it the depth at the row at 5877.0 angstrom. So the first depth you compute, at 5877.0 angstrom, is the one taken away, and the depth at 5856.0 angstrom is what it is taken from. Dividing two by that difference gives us 11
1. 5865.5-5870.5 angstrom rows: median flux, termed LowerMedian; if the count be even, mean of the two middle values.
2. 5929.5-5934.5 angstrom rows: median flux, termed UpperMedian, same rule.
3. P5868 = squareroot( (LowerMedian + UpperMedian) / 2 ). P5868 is 0.73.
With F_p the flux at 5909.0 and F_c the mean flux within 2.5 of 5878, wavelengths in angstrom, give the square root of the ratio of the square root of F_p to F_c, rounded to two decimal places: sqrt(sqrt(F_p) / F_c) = 1.24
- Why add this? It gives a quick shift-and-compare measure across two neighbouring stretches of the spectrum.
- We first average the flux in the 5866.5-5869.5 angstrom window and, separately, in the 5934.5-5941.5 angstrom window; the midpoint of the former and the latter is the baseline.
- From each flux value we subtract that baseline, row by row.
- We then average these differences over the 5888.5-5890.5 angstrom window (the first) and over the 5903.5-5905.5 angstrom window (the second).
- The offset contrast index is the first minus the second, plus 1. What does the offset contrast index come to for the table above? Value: 0.80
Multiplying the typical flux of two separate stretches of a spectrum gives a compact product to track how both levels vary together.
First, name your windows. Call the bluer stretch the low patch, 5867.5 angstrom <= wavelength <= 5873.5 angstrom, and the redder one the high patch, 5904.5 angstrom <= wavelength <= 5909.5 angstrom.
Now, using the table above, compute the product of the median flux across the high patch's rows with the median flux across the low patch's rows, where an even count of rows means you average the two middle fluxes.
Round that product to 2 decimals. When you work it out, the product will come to 0.36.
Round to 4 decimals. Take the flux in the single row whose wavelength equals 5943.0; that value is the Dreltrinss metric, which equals 0.7201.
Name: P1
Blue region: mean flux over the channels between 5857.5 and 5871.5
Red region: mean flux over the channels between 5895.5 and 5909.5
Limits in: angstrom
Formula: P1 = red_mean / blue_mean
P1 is 1.16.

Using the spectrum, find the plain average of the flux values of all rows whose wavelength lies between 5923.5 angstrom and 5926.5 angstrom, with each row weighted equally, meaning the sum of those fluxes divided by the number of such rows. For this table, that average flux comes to 0.587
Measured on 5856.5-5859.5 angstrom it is 0.510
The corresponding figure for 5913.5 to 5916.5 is 0.535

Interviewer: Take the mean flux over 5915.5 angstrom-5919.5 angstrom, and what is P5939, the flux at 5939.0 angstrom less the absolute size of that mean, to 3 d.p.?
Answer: 0.037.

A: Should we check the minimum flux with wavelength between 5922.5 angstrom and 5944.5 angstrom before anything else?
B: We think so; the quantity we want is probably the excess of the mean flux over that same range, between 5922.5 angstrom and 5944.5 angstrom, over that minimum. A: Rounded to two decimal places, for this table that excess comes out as 0.21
